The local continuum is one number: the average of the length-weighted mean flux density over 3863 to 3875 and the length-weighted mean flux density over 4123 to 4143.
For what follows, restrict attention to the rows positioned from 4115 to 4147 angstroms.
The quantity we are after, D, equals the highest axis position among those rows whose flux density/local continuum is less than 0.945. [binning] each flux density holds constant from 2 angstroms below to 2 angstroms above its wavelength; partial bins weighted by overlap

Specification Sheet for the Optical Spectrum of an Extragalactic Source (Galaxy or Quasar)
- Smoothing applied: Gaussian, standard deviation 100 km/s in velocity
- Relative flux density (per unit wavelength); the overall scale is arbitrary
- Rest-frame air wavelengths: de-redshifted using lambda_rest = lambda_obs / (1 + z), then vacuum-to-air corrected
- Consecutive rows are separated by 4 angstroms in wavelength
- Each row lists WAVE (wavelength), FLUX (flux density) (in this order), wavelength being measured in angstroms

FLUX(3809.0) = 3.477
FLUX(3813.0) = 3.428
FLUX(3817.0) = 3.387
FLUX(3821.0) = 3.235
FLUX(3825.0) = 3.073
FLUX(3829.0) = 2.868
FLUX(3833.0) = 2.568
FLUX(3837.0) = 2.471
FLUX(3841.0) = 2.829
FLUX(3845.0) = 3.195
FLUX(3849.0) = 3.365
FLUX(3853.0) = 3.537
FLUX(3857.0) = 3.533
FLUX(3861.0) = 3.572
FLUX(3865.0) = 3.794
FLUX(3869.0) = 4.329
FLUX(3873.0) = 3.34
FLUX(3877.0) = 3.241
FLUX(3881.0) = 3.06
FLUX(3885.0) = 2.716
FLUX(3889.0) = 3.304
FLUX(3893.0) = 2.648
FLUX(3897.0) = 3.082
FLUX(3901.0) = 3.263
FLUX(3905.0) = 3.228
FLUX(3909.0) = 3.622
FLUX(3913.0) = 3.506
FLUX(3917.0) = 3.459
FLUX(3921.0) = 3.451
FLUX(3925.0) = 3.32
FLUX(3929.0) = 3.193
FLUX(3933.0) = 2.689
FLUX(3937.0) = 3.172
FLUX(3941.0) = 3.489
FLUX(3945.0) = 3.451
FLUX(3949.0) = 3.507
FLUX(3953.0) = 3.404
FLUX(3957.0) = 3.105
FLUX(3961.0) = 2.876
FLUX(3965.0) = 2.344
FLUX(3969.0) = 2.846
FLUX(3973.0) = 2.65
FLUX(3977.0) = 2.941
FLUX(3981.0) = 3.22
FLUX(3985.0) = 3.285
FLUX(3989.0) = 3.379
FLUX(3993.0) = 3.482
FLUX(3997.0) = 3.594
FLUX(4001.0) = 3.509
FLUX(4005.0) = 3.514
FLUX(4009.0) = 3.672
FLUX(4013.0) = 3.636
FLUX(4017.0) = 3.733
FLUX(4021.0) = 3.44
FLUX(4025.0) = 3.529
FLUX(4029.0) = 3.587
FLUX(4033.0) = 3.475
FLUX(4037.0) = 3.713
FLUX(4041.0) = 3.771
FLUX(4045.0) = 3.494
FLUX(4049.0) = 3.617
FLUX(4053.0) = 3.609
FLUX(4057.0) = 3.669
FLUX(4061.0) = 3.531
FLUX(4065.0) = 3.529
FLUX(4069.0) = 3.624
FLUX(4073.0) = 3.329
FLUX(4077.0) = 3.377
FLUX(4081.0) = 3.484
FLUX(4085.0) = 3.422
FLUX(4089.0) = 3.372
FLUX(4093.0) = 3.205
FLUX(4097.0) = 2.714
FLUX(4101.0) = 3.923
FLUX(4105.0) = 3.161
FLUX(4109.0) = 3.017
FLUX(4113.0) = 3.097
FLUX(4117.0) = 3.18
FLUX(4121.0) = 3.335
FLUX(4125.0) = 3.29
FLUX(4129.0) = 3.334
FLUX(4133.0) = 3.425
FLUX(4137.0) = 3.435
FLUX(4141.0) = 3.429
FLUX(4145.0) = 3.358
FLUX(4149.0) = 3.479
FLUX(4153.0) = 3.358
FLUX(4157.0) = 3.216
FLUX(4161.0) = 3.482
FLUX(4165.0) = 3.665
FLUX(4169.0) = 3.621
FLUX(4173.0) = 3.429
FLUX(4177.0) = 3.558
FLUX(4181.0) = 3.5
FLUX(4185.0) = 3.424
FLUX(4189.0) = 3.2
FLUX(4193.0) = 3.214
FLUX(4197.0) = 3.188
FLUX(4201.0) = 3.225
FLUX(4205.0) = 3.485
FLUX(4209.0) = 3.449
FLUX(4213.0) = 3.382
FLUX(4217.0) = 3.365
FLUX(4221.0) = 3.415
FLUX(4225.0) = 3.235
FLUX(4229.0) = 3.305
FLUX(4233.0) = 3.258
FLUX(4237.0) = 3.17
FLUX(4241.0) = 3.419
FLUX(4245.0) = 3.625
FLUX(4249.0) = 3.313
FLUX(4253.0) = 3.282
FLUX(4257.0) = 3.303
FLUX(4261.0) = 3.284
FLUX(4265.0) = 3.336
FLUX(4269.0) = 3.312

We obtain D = 4145.0 angstroms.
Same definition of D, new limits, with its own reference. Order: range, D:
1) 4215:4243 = 4237.0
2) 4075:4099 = 4097.0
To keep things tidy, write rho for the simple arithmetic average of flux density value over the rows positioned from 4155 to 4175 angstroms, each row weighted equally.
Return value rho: 3.5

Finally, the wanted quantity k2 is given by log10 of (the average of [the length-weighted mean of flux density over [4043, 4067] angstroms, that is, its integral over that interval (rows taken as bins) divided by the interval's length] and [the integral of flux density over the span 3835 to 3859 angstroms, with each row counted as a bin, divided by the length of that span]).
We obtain 0.527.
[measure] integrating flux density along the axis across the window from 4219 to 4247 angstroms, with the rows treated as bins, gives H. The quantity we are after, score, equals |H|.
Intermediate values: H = 94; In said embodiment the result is 94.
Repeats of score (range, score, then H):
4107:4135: 91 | 91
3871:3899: 86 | 86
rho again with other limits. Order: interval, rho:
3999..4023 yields 3.6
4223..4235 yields 3.3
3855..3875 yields 3.7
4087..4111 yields 3.2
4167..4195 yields 3.4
